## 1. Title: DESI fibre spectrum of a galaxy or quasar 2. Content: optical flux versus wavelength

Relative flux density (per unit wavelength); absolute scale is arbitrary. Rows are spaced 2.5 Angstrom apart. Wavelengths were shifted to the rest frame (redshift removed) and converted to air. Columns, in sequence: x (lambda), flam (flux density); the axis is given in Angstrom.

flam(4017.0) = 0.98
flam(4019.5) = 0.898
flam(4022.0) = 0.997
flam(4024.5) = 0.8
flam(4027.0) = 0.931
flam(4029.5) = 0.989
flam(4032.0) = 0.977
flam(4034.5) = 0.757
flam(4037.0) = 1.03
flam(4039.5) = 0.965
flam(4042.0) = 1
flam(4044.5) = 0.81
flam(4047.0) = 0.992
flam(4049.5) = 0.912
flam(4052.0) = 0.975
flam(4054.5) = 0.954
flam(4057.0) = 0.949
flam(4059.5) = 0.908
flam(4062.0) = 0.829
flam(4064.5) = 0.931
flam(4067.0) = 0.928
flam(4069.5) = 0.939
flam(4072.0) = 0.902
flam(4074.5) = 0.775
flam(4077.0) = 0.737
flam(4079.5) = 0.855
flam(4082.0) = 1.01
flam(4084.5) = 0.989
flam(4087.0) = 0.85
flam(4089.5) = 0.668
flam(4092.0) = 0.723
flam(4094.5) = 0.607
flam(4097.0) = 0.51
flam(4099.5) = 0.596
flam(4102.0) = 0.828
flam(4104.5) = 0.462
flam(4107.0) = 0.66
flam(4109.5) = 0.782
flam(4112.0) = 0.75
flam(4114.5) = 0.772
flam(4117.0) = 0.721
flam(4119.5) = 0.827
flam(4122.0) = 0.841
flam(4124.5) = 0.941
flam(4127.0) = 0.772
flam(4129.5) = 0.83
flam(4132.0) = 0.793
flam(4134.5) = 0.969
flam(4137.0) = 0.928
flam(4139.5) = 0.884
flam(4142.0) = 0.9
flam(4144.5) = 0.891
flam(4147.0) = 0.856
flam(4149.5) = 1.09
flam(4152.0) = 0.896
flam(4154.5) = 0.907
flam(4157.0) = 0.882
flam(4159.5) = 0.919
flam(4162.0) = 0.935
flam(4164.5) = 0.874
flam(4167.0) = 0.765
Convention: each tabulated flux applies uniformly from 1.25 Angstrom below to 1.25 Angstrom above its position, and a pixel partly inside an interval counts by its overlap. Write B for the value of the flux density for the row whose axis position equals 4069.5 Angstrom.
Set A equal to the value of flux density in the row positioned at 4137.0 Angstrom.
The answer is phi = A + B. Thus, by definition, 1.87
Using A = 0.928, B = 0.939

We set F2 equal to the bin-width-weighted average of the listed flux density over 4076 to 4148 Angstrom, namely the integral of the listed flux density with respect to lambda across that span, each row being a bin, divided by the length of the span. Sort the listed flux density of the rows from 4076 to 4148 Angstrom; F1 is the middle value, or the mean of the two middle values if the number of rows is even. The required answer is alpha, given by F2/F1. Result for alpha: 0.96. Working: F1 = 0.83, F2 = 0.79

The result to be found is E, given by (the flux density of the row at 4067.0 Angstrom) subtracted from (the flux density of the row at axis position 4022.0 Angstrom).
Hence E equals 0.07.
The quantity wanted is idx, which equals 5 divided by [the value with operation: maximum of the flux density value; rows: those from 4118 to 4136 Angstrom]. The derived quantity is 5.16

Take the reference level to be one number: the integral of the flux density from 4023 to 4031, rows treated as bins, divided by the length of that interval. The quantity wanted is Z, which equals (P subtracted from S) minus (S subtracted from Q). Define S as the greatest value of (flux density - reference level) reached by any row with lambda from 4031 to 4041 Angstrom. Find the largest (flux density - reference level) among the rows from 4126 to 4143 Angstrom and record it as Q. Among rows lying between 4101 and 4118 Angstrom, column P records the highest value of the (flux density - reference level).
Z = 0.3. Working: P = -0.08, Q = 0.06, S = 0.12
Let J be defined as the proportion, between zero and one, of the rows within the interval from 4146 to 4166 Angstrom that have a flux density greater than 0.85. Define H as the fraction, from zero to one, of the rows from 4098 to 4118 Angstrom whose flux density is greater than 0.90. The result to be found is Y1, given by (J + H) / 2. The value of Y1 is 0.50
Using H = 0.0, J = 1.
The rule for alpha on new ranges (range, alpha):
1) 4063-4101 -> 0.94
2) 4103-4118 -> 0.94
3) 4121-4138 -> 1.03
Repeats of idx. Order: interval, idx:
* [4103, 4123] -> 5.95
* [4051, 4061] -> 5.13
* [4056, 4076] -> 5.27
